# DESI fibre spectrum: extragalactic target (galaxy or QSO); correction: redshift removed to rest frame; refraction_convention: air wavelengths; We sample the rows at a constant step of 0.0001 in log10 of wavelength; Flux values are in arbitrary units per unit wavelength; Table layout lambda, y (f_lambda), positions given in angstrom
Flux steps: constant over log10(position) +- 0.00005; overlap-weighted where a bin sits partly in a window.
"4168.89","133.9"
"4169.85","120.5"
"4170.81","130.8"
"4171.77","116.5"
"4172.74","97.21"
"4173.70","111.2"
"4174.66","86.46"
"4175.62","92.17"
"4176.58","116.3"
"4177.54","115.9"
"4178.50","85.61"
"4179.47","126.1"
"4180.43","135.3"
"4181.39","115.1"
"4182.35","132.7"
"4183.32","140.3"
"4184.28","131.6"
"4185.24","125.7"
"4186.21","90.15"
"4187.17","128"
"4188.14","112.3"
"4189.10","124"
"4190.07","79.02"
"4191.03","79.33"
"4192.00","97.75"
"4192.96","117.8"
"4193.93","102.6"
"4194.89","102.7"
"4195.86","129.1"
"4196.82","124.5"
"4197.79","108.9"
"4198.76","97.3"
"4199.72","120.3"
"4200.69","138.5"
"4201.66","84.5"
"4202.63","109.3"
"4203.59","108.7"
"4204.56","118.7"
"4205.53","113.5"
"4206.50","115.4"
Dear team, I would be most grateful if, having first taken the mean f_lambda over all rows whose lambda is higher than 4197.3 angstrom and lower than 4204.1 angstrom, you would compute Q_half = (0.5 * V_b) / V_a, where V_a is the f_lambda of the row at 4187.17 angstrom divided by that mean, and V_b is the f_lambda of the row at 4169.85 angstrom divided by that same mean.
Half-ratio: 0.47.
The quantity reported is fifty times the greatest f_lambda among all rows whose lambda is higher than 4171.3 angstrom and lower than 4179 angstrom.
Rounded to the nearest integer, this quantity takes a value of 5825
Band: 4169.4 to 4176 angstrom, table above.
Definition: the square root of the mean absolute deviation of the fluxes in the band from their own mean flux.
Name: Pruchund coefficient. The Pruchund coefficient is 3.7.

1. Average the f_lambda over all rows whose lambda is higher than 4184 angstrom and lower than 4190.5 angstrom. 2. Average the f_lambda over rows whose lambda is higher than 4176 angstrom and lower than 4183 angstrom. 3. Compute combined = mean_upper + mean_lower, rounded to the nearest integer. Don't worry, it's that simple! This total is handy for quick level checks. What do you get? 231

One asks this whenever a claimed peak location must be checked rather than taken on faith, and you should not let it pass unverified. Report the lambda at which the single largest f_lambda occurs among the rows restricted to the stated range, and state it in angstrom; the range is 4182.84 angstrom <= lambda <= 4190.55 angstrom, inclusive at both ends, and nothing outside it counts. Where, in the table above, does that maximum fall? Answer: 4183.32 angstrom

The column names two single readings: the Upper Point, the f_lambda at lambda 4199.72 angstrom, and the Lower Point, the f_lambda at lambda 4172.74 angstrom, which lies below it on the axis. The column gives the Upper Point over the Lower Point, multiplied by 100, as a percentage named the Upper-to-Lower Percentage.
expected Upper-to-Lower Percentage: 124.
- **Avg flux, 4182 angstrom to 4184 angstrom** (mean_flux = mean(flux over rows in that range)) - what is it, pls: 136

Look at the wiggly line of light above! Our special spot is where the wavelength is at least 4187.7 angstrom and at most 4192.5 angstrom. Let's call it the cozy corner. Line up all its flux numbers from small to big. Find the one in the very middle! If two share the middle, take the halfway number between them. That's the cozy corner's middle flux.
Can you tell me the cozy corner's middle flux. 98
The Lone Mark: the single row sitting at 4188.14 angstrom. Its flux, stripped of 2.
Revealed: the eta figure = 110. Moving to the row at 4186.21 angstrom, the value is 88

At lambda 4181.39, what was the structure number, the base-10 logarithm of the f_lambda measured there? 2.06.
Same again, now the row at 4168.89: 2.13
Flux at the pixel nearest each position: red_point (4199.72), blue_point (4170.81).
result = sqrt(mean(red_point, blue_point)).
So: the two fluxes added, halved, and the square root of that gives 11.20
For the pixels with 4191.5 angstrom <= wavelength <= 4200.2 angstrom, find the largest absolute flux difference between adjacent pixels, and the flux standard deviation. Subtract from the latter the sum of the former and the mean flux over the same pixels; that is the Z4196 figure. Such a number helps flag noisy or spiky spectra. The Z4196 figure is -126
